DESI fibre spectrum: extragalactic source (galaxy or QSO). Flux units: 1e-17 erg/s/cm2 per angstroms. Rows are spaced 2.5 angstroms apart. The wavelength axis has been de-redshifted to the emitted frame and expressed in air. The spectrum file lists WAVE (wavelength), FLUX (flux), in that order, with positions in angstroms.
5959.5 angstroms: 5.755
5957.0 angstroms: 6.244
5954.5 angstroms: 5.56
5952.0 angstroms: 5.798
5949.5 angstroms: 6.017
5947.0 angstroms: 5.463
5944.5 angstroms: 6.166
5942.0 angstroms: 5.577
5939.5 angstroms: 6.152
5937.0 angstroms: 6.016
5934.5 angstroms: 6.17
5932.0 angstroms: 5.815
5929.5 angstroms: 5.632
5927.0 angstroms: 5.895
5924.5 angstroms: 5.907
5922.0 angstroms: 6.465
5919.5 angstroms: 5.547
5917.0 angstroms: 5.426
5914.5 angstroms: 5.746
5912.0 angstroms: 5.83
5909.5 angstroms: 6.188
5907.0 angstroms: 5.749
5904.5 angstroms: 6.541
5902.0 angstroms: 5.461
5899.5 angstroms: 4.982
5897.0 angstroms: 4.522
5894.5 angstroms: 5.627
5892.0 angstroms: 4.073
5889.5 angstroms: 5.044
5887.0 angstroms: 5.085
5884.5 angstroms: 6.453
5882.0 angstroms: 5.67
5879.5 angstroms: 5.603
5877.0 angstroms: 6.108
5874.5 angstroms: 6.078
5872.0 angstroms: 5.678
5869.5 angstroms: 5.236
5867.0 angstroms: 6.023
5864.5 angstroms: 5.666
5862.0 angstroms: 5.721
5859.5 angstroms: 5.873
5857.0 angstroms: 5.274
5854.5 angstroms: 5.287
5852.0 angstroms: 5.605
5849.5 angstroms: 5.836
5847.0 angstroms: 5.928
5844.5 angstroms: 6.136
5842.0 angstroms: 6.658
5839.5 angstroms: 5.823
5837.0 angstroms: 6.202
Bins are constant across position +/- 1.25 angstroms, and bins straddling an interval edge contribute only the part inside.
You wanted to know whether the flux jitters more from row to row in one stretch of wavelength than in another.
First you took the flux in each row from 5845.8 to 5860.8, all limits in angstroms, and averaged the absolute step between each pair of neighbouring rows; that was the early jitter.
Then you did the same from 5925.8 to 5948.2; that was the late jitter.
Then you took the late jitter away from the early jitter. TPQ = -0.12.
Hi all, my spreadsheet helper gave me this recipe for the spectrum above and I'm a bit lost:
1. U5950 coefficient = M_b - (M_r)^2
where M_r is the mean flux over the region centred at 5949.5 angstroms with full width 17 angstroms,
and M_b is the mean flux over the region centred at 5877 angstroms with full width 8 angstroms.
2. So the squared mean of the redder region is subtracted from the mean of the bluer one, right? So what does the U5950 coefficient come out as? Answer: -28.1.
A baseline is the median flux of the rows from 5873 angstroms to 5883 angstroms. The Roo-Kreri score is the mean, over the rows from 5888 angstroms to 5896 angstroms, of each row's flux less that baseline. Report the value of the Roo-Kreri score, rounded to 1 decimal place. -1.0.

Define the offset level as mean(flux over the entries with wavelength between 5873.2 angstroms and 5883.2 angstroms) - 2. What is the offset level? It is 3.86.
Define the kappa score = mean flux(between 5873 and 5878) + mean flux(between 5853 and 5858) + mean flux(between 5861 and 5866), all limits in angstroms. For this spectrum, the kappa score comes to 17.1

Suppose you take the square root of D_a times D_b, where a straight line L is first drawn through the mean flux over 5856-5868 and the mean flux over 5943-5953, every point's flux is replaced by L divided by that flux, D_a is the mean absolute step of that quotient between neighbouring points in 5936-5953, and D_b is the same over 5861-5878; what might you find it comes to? 0.070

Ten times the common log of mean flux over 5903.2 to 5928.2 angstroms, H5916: 7.73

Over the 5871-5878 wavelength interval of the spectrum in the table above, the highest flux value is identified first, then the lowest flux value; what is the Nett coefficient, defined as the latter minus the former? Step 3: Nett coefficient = -0.43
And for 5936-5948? -0.70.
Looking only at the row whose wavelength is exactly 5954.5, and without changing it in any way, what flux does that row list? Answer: 5.56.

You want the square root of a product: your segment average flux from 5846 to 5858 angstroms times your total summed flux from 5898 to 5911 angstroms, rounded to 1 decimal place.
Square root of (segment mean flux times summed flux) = 12.7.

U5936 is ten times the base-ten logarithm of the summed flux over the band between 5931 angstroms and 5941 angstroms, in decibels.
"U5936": 13.83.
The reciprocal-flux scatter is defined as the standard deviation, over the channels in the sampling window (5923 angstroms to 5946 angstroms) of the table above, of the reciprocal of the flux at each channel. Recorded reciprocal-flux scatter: 0.006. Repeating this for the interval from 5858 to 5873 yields 0.008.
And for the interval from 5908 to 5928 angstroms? 0.009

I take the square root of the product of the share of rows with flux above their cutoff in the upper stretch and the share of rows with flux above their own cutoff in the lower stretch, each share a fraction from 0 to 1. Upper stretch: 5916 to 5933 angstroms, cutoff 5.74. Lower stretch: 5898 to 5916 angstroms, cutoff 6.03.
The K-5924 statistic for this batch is 0.40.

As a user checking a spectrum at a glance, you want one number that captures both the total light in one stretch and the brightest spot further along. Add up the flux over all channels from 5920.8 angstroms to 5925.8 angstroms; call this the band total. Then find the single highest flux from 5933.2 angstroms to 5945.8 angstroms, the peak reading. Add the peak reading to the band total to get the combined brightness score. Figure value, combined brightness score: 19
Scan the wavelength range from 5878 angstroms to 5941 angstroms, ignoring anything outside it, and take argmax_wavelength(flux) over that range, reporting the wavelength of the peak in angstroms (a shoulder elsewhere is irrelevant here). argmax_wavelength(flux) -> 5904.5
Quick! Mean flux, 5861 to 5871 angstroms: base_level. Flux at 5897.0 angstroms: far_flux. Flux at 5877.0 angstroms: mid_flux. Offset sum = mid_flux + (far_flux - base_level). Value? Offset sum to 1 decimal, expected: 5.0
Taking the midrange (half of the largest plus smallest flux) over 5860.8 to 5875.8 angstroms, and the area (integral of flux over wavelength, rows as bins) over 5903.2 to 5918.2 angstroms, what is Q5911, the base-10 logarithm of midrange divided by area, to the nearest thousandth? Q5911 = -1.195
